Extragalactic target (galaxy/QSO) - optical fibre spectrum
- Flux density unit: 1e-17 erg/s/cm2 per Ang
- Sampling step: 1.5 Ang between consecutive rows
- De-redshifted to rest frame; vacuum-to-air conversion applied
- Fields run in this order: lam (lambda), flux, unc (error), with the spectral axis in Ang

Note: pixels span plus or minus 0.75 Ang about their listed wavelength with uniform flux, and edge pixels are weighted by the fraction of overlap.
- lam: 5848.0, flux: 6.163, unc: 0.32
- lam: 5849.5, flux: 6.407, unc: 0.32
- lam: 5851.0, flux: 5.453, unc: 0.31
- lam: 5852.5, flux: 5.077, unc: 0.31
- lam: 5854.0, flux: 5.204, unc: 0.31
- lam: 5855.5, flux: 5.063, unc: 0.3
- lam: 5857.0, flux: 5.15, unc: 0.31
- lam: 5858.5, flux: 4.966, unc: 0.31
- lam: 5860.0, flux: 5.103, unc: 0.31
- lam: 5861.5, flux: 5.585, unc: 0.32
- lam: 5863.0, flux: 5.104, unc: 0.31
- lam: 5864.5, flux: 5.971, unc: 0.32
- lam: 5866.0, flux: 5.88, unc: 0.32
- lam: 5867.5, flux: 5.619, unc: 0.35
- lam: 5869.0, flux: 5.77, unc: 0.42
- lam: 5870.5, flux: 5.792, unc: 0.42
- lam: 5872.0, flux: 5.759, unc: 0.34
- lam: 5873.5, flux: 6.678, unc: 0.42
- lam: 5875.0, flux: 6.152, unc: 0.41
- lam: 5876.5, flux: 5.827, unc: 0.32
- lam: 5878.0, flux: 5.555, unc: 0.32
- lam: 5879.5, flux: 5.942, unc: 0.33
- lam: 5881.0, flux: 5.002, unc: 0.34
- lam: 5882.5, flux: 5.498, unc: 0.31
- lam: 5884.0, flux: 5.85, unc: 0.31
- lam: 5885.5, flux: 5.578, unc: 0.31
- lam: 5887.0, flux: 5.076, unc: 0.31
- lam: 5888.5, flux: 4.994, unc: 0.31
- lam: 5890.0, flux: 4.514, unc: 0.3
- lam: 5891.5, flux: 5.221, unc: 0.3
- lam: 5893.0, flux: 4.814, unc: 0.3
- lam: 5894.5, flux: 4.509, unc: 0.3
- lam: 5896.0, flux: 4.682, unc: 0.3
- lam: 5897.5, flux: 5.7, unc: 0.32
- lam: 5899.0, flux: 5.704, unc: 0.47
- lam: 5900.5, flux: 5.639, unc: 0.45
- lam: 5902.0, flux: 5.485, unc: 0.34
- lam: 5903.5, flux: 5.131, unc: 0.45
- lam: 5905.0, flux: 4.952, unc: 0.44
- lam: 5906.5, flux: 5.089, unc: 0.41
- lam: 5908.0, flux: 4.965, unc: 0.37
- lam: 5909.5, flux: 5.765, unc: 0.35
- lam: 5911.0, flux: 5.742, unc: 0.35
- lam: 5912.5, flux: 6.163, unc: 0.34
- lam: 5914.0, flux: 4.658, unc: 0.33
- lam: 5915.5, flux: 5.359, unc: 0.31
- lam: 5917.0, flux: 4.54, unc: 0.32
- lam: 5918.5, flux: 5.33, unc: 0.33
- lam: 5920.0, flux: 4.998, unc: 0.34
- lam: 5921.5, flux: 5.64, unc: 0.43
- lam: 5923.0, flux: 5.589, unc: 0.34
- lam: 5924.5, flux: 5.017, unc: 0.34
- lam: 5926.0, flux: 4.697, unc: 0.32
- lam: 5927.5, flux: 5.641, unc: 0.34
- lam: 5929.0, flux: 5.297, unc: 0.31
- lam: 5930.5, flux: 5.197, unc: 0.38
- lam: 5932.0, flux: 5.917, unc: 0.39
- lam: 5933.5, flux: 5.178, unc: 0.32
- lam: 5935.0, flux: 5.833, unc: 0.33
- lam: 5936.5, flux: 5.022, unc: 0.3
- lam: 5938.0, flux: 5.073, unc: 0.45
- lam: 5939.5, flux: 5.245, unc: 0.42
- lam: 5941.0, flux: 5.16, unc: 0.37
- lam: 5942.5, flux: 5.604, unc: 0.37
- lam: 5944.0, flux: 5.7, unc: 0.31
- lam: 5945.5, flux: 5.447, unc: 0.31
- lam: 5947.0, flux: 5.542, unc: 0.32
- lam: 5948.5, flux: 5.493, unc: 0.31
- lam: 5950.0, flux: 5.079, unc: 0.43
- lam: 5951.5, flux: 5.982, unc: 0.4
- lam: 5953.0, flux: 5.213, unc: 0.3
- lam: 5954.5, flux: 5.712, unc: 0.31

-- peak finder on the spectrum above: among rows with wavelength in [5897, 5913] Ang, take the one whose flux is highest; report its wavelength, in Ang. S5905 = 5912.5 Ang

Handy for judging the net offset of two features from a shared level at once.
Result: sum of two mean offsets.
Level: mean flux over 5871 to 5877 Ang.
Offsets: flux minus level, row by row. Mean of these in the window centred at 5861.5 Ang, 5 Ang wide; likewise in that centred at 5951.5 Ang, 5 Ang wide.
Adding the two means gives -1.5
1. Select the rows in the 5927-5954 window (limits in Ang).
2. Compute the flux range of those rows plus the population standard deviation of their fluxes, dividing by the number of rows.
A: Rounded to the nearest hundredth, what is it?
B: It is 1.26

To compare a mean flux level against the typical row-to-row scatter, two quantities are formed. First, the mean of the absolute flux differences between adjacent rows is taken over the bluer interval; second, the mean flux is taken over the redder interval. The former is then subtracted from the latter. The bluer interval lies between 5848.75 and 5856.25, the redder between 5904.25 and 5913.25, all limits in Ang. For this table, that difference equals 5.05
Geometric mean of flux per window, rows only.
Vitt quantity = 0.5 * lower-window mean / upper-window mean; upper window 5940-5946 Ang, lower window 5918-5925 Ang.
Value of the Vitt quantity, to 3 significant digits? 0.485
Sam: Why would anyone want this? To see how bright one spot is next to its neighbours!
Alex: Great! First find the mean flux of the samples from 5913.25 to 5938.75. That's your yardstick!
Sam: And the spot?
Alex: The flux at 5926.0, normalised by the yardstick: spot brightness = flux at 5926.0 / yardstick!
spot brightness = 0.90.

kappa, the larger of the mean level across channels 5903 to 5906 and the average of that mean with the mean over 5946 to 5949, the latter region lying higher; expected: 5.28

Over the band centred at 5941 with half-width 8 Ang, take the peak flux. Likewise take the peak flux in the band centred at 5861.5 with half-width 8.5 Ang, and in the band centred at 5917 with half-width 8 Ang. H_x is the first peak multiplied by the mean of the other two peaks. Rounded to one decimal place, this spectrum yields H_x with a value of 35.4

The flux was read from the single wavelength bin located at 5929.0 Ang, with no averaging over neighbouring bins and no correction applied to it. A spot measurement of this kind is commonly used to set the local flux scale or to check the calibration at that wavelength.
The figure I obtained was 5.297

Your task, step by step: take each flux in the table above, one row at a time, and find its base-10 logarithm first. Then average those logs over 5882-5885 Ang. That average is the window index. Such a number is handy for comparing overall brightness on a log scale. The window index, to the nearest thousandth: 0.754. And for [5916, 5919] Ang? 0.692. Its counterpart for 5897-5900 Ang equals 0.756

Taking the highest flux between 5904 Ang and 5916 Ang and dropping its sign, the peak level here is 6.2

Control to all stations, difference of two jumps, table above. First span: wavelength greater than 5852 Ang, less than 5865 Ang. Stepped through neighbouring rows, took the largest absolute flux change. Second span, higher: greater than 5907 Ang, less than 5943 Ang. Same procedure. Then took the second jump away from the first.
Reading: -0.64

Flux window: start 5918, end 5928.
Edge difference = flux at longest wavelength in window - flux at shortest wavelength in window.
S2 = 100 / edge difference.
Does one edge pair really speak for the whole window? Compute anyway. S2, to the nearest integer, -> 322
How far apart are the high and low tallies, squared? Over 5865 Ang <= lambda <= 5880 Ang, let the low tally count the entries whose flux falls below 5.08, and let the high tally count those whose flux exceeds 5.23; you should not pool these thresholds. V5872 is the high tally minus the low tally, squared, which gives 100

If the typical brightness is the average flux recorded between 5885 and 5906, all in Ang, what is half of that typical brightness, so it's 2.57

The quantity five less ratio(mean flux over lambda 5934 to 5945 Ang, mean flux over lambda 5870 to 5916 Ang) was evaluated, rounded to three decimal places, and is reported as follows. 4.007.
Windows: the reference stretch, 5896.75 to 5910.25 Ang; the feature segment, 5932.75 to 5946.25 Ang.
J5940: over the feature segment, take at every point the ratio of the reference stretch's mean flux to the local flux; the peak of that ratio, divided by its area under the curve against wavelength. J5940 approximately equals 0.079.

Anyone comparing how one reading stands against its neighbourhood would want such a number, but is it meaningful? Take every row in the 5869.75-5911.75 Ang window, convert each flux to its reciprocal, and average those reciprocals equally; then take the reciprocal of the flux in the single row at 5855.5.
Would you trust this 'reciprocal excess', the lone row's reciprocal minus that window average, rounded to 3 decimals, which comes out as 0.011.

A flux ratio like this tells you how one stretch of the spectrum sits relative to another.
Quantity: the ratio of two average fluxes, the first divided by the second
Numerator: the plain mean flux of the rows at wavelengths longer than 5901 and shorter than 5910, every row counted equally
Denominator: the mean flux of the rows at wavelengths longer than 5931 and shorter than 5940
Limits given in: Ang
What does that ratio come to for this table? 0.97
